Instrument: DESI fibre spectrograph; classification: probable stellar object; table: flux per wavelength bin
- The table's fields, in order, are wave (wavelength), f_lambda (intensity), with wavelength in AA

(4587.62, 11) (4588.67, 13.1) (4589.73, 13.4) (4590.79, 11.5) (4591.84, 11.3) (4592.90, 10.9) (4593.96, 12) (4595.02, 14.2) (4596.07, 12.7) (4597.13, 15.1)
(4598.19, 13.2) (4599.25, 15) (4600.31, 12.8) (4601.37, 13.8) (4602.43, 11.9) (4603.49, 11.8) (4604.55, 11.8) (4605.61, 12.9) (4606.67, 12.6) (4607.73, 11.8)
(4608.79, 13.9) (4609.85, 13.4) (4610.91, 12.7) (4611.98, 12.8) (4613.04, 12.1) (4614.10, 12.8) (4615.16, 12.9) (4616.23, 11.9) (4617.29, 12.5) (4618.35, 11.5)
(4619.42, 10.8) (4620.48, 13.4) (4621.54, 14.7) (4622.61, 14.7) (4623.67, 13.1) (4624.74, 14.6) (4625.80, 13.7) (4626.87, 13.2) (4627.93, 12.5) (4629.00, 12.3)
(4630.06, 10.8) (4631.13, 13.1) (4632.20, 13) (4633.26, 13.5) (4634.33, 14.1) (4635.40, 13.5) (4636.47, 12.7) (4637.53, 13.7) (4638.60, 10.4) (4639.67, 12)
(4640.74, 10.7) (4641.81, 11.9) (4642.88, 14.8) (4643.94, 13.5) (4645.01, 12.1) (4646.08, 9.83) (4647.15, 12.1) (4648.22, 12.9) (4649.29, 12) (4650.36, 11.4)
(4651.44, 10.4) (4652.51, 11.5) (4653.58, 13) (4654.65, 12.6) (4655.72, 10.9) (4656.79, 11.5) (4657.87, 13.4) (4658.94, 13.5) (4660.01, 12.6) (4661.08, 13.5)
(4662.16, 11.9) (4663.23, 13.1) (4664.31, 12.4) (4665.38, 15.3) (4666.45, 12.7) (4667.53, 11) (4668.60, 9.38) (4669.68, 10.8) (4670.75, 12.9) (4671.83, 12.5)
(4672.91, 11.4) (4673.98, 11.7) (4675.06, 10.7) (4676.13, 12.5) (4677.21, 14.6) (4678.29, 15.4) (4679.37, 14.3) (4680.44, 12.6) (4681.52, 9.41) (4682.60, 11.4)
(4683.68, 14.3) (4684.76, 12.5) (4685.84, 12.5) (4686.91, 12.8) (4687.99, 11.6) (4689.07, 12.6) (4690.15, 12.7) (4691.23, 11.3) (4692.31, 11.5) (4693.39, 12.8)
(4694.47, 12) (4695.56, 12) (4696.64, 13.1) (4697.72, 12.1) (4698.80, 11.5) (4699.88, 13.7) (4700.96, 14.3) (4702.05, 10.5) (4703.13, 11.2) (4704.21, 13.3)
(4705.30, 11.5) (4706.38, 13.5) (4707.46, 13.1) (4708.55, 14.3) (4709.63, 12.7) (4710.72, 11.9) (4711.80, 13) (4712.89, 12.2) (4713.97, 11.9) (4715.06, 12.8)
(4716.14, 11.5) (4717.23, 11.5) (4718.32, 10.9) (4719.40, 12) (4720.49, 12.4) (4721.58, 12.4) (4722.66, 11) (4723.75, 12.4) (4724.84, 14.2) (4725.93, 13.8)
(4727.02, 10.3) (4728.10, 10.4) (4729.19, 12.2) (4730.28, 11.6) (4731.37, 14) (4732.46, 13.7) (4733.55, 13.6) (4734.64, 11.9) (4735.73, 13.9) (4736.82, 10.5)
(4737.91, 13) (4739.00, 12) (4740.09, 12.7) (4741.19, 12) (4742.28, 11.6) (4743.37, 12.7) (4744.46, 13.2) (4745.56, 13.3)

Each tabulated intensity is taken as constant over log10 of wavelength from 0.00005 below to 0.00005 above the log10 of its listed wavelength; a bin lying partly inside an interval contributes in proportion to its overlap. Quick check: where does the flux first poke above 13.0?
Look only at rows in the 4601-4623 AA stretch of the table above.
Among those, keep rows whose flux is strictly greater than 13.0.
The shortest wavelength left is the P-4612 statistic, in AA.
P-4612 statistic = 4601.37 AA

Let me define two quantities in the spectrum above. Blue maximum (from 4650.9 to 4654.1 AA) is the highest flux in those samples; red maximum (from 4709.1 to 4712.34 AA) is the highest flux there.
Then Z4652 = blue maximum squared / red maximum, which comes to 13.0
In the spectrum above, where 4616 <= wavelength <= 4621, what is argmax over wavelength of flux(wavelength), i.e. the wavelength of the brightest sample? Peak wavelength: 4620.48 AA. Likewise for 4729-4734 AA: 4731.37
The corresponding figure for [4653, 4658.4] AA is 4657.87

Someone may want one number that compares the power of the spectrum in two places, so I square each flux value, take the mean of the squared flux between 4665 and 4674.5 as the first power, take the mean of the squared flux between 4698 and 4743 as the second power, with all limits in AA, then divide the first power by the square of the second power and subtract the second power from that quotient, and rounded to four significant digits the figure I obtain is -154.1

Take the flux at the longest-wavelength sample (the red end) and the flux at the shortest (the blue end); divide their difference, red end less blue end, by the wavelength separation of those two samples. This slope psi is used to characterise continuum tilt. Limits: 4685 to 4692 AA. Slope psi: -0.22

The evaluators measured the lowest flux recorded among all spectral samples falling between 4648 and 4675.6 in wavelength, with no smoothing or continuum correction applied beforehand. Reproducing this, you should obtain 9.38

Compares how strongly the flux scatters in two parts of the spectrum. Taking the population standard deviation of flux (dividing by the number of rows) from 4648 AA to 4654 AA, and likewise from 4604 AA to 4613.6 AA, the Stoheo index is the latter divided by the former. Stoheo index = 0.74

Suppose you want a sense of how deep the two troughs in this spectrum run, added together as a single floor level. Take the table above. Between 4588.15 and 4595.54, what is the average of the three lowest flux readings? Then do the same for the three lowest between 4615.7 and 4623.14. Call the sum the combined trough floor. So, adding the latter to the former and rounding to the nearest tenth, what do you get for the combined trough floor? 22.6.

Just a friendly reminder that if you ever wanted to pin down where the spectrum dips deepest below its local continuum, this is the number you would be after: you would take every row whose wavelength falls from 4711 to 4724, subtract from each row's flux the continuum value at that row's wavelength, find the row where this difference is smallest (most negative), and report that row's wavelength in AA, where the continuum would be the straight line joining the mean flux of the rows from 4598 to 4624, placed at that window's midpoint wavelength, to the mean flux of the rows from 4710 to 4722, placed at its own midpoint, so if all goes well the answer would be 4718.32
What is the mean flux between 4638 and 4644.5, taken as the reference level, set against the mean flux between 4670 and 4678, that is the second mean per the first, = 1.01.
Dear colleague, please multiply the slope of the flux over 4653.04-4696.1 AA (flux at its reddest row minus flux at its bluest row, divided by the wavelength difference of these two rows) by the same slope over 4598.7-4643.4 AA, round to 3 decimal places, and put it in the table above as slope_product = 0.000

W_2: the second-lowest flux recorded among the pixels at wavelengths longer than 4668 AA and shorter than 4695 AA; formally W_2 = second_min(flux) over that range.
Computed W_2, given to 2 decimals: 9.41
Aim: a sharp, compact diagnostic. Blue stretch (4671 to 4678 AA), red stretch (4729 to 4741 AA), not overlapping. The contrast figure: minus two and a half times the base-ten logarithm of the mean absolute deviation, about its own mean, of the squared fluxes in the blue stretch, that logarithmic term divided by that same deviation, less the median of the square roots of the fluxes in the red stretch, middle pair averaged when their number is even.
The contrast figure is -3.71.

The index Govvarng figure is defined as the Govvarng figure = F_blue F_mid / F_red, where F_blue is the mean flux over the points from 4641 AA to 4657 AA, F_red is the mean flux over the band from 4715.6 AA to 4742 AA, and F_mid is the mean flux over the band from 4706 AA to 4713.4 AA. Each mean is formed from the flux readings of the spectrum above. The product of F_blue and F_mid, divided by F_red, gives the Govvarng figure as 12.7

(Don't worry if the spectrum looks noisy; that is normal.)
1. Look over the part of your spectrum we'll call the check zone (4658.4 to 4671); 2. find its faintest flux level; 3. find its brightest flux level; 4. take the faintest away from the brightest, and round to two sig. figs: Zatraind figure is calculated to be 5.9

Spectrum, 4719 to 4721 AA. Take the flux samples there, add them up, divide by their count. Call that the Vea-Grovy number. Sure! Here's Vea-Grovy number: 12.2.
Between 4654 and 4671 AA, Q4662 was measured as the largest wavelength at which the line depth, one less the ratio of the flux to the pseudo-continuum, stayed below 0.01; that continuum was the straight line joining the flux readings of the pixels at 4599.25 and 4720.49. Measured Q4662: 4665.38 AA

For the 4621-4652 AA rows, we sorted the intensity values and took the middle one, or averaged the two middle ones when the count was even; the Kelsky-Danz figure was 12.9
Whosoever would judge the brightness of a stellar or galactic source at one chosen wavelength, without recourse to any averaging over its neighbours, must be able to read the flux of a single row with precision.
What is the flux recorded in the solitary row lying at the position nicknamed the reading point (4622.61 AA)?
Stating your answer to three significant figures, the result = 14.7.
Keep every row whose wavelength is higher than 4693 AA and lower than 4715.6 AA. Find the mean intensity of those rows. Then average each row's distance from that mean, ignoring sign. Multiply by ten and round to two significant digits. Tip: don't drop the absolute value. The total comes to 8.2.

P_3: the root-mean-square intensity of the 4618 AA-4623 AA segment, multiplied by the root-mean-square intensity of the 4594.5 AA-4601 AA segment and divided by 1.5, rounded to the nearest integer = 121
